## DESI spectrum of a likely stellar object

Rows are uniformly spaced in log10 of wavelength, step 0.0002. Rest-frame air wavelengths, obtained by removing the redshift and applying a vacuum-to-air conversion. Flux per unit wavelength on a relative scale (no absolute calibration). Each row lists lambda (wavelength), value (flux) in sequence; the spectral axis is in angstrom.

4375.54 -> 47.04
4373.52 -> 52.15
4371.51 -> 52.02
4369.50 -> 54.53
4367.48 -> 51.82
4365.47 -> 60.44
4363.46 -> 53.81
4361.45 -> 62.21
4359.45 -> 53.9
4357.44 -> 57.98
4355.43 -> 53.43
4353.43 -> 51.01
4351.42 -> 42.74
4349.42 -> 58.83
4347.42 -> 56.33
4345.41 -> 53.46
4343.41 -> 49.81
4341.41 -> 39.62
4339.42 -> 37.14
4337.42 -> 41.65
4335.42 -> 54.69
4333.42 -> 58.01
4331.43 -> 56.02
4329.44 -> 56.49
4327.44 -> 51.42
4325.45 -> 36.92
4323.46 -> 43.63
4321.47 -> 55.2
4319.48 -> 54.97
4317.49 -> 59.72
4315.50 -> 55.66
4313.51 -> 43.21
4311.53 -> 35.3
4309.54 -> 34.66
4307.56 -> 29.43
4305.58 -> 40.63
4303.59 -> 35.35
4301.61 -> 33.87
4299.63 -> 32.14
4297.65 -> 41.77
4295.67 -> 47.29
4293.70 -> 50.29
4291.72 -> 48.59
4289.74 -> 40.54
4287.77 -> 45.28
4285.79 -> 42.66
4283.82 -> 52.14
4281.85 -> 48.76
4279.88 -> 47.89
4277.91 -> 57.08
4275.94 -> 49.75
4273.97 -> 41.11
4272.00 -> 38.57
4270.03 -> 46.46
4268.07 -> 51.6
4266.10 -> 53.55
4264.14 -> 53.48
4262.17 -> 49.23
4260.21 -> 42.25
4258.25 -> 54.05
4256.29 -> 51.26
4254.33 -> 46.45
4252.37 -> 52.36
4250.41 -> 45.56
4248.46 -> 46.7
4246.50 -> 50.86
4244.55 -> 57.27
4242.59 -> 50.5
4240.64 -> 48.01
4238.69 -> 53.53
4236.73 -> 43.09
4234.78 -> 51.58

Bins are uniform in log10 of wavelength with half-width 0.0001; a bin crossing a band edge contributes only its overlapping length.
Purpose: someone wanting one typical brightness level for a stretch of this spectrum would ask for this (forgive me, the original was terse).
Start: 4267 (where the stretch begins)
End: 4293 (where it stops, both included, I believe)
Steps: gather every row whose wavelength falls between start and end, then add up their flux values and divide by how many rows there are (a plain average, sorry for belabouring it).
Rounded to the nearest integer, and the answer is 47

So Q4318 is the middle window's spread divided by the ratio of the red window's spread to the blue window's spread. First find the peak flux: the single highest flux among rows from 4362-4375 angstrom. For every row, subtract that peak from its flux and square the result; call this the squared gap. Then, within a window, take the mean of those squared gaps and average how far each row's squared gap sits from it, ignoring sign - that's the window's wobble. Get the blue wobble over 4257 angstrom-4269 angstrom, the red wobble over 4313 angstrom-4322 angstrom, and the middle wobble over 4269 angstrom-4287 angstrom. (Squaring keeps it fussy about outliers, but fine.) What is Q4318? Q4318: 107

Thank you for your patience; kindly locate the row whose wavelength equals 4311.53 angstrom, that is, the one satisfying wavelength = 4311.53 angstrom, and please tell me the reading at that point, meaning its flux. 35.3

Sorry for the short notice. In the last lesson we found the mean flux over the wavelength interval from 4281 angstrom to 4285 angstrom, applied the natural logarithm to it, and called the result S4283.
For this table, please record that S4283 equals 3.92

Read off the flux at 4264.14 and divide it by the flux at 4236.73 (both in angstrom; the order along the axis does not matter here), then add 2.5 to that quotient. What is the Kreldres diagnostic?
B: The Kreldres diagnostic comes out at 3.74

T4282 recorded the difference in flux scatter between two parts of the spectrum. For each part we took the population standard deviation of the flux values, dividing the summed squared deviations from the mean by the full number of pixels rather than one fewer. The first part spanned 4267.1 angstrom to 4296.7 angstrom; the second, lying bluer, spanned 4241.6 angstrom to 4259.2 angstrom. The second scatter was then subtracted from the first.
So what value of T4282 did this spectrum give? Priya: 1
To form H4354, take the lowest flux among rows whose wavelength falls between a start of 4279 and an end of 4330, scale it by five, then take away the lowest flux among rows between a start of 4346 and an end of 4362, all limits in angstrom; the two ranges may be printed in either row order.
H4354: 104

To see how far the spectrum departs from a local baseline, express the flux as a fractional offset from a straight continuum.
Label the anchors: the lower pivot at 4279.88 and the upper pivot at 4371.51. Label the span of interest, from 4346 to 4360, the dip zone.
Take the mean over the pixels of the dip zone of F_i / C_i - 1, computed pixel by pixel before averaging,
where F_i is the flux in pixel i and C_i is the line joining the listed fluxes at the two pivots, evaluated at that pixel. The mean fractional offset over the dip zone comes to 0.044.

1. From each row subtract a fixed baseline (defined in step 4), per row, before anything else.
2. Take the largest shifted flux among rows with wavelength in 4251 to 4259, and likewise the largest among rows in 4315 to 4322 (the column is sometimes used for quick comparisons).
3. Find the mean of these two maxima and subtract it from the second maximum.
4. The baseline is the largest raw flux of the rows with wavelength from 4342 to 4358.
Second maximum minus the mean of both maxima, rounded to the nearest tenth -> 2.8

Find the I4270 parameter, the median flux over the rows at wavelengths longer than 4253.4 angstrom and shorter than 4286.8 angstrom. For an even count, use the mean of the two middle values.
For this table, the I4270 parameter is 49.2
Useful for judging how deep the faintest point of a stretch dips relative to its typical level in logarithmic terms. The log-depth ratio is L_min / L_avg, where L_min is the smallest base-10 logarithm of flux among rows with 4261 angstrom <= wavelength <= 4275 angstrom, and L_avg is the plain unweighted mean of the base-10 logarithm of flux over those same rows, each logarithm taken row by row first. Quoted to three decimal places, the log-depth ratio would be 0.947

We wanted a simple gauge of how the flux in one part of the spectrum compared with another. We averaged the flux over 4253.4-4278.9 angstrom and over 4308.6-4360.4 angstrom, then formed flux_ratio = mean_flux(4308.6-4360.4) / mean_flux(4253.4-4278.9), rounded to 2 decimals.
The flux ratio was 1.02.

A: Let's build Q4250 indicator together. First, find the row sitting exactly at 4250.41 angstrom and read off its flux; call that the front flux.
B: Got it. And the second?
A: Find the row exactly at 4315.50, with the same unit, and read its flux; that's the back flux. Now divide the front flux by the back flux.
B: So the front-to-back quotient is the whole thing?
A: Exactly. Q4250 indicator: 0.82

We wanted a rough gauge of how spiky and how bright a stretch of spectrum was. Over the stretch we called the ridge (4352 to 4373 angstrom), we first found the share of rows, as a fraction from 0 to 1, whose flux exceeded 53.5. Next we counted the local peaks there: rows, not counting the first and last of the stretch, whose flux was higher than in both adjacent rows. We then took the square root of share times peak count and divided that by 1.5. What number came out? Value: 1.03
